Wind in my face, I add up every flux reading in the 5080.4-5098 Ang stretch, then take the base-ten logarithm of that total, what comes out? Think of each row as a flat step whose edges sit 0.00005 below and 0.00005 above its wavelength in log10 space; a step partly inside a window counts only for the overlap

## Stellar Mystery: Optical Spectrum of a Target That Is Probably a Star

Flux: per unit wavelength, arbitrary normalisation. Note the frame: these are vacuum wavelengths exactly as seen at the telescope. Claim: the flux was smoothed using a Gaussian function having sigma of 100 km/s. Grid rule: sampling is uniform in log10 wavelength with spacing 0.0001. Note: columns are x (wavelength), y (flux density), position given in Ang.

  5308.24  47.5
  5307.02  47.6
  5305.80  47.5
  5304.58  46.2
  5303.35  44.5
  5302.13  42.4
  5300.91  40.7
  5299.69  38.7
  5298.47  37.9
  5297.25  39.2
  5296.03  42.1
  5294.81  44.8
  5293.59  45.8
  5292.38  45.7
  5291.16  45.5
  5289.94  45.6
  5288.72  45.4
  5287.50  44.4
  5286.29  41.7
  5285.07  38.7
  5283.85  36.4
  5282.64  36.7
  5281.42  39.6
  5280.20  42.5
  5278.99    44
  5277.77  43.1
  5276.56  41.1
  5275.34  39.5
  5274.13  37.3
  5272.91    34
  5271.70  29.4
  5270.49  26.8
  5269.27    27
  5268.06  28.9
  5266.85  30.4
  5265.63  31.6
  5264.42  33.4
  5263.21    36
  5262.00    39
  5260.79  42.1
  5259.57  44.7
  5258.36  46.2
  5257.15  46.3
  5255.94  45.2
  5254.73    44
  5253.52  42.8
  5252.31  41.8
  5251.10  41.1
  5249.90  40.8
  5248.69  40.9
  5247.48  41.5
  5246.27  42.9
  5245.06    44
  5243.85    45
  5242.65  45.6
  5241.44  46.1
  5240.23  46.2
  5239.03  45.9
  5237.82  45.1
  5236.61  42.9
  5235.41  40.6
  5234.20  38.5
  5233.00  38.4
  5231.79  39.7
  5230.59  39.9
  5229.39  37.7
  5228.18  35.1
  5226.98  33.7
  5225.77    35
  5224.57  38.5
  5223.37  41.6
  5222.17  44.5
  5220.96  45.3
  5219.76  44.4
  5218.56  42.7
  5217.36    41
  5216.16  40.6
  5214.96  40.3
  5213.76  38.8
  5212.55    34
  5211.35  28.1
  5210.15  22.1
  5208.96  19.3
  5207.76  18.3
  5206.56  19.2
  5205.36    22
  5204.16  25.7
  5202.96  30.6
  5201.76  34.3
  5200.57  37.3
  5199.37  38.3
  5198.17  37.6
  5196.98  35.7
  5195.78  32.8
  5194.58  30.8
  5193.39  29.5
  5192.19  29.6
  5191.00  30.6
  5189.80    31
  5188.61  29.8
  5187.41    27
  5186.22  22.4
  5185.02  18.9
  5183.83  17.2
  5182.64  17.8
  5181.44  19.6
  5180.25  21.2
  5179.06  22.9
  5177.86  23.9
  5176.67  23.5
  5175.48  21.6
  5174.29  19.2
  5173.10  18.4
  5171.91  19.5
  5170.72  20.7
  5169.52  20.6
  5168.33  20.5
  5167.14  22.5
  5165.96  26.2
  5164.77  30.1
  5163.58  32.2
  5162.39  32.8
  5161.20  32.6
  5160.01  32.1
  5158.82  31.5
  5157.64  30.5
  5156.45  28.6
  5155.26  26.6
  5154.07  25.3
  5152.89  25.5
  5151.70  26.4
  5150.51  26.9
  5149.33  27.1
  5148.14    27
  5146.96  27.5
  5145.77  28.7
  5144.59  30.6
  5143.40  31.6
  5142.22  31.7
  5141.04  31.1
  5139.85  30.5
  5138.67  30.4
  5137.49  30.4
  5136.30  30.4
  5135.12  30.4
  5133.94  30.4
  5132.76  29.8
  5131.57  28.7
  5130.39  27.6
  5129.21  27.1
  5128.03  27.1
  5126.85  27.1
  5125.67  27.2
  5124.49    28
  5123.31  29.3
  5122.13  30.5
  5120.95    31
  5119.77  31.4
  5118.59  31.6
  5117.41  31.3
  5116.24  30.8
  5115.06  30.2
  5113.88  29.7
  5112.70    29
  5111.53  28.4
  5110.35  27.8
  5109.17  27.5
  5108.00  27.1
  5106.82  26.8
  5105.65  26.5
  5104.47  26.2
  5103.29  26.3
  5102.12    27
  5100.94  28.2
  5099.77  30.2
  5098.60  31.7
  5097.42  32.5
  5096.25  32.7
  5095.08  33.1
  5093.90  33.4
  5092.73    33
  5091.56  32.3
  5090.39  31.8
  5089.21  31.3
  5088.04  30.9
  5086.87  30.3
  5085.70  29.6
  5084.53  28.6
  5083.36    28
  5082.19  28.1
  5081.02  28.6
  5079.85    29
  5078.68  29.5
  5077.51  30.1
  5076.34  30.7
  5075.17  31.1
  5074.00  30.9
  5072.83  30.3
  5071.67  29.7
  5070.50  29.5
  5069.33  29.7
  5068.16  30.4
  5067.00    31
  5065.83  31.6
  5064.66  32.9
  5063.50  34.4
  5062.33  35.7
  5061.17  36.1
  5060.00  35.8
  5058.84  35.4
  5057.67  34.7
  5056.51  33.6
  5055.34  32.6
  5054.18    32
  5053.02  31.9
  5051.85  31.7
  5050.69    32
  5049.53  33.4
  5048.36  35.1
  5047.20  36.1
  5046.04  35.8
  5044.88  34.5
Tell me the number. 2.7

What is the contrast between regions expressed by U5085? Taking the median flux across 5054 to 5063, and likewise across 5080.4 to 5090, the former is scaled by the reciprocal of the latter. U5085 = 1.2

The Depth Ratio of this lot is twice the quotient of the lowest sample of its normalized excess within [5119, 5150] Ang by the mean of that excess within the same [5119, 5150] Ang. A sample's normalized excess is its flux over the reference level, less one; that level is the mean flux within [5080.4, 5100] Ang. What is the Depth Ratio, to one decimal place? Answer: 4.9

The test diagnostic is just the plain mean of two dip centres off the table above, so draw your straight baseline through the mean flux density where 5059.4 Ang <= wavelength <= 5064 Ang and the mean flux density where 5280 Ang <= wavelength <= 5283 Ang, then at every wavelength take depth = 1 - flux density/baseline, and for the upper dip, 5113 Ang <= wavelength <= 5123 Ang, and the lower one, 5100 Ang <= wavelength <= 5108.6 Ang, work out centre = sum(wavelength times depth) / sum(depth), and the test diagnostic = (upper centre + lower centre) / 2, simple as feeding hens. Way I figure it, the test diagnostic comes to 5111.2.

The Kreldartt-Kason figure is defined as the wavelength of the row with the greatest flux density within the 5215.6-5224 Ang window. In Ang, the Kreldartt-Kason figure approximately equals 5220.96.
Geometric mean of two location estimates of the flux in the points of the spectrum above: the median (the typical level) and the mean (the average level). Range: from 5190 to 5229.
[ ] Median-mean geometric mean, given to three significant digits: 34.2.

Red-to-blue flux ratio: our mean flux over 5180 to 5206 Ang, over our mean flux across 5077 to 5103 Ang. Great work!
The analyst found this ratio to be 0.9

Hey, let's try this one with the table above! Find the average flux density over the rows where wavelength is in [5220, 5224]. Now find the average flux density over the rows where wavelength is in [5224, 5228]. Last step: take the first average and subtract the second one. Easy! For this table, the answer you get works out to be 8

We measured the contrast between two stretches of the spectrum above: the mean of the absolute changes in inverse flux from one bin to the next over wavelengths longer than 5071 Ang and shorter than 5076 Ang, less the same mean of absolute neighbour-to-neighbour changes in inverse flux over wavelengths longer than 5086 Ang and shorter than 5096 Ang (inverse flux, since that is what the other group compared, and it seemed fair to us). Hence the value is 0.0000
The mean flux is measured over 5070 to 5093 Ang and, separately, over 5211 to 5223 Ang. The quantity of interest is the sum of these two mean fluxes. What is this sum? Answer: 70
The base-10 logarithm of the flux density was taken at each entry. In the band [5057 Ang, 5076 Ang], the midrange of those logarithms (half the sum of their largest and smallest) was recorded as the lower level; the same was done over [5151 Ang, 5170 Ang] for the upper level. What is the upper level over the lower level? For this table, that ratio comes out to 0.93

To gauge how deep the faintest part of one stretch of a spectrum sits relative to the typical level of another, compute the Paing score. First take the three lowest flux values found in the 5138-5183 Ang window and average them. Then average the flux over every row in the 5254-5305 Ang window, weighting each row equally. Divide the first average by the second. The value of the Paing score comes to 0.46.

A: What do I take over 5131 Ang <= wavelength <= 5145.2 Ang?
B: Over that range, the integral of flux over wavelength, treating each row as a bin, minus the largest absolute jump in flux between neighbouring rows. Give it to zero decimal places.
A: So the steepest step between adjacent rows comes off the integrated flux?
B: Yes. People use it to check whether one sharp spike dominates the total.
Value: 432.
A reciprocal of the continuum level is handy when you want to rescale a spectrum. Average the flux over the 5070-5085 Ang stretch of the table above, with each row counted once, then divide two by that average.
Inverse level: 0.0677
